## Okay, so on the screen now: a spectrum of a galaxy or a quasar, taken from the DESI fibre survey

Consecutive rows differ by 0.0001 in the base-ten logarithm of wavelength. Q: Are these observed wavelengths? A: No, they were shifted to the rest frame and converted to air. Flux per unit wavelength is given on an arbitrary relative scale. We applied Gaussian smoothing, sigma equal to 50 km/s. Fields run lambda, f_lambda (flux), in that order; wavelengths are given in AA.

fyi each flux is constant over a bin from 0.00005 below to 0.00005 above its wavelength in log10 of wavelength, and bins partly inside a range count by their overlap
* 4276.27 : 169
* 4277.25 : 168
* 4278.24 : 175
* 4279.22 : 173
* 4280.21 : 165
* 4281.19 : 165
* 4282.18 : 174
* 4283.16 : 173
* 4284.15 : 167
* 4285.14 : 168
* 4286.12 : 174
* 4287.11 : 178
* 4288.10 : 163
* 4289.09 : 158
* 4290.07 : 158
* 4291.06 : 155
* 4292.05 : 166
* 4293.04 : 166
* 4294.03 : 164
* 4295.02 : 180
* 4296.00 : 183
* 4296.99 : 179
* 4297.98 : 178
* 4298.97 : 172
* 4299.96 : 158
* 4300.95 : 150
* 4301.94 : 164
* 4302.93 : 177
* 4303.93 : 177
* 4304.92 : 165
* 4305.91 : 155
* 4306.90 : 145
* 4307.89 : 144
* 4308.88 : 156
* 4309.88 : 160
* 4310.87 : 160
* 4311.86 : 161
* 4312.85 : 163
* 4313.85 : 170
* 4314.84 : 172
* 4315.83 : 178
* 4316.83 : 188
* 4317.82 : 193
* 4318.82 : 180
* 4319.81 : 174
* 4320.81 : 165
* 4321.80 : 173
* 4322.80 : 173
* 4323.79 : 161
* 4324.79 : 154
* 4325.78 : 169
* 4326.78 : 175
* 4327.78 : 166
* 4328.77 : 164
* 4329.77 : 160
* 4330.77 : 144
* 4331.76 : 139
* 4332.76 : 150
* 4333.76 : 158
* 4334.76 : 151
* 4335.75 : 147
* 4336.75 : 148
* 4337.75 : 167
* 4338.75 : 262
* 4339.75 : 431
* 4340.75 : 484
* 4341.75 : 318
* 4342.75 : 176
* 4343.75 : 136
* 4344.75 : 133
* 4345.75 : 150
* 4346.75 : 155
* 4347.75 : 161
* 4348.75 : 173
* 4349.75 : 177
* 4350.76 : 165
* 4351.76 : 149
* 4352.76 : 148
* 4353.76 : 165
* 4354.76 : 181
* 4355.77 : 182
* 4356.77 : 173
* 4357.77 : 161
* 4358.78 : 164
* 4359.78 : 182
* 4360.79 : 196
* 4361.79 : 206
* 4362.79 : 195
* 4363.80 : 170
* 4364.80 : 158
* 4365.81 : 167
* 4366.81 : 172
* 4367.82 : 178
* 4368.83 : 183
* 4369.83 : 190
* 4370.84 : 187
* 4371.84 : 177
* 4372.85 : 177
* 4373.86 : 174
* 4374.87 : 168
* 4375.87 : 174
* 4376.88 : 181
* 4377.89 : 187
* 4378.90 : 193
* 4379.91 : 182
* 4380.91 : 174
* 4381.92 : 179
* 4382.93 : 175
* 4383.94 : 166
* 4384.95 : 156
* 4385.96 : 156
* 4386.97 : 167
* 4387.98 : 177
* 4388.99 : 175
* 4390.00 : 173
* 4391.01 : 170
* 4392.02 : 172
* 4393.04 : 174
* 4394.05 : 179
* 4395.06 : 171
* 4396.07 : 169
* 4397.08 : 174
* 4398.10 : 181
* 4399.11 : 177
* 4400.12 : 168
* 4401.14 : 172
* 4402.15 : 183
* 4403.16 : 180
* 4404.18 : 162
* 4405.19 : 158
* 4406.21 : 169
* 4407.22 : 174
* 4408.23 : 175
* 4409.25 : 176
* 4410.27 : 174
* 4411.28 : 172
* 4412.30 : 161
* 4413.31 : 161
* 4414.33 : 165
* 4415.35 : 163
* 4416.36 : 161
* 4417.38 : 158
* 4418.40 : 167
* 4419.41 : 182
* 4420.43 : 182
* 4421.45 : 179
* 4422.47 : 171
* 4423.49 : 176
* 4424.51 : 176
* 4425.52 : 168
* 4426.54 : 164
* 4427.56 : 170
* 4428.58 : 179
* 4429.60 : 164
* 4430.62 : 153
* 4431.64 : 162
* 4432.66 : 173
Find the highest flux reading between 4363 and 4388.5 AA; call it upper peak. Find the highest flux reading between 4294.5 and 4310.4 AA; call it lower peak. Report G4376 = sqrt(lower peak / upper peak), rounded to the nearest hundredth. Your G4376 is 0.97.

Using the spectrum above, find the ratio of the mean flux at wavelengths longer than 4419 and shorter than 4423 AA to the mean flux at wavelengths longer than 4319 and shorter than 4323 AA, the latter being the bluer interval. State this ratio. 1.04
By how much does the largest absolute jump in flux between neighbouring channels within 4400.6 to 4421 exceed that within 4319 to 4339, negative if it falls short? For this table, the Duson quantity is -77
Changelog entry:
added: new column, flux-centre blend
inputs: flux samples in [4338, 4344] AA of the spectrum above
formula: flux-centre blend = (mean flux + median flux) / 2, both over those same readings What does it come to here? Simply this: 296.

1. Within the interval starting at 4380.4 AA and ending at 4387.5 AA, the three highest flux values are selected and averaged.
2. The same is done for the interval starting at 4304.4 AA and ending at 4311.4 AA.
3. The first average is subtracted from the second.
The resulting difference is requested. -14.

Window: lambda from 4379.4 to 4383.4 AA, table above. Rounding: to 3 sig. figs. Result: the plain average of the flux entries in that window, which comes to 178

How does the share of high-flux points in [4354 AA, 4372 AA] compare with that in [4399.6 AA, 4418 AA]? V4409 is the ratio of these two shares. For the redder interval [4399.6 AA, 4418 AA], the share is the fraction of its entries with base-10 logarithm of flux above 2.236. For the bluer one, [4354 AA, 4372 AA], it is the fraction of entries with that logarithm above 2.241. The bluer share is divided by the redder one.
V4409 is 1.83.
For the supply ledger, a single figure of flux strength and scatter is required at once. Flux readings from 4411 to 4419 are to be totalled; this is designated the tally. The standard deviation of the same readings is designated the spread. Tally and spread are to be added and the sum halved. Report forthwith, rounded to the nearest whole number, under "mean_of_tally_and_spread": 656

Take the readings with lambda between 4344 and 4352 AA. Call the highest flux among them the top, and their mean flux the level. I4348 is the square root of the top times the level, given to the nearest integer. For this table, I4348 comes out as 167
